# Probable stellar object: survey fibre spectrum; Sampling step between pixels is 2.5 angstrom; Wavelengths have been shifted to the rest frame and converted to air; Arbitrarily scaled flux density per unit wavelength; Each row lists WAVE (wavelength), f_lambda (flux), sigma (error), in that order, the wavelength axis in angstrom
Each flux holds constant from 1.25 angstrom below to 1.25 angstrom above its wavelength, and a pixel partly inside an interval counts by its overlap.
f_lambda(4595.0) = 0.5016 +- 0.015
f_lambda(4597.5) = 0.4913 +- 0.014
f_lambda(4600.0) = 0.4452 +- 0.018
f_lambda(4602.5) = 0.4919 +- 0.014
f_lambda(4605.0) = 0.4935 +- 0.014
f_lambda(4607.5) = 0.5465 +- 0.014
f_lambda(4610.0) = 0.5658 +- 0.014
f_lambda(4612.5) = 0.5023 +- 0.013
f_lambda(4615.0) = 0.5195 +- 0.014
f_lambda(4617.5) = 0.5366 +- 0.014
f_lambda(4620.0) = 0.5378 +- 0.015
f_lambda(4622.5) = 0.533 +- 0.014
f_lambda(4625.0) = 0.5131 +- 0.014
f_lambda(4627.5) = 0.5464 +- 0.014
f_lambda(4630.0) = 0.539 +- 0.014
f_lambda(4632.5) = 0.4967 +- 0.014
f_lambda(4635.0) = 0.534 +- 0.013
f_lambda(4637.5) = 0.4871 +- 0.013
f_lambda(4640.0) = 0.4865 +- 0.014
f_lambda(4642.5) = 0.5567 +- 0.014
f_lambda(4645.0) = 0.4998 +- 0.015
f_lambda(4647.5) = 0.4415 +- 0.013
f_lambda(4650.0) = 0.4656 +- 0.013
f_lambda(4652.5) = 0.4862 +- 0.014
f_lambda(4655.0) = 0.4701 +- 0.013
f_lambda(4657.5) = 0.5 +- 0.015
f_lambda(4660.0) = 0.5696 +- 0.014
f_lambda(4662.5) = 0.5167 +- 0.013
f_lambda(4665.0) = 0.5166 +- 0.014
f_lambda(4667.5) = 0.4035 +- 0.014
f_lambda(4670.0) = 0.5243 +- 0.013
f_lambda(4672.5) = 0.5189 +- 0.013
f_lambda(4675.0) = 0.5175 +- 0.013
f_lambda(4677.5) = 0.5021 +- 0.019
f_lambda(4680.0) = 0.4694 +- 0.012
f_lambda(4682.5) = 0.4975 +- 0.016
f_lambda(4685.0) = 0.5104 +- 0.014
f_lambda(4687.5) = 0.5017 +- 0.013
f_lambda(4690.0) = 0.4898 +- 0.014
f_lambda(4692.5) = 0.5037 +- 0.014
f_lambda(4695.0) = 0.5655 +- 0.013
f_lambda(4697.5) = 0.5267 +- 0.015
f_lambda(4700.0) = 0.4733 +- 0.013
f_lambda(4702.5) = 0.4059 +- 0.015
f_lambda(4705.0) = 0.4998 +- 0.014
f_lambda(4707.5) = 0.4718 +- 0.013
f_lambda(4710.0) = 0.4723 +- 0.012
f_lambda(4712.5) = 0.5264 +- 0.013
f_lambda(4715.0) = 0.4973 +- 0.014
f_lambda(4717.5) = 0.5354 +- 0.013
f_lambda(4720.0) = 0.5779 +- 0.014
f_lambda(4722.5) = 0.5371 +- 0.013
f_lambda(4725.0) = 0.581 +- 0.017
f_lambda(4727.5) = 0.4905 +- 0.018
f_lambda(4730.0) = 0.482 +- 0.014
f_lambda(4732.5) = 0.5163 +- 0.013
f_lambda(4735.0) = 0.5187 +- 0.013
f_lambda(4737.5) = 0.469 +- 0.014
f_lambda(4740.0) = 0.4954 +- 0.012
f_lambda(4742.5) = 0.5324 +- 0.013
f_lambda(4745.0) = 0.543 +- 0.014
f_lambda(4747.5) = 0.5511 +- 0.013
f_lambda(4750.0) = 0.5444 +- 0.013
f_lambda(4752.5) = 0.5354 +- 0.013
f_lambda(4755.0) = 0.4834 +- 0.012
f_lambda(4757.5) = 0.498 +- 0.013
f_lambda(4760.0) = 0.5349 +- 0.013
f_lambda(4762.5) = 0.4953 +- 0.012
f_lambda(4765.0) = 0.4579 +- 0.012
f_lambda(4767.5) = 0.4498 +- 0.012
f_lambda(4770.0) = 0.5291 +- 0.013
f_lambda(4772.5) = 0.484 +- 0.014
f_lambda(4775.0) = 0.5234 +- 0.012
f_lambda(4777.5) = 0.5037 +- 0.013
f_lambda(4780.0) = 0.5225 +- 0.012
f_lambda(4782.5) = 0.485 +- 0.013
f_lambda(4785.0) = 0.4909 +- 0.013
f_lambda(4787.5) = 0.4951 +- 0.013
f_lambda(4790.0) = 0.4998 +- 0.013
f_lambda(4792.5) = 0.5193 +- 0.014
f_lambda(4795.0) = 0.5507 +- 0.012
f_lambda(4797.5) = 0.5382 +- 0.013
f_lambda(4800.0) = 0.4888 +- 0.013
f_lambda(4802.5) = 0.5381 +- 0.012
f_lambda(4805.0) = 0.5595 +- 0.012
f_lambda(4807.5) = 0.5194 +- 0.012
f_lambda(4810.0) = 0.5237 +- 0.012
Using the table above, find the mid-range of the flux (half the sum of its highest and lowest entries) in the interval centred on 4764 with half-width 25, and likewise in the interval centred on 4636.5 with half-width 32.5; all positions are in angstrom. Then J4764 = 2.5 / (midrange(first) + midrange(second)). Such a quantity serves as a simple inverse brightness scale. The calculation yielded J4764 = 2.53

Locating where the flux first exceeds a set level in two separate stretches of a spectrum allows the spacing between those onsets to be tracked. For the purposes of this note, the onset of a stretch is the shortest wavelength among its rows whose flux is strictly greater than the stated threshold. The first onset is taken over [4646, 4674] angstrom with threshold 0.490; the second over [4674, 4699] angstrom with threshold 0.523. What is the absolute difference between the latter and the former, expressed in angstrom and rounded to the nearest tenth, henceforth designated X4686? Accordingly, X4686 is 37.5 angstrom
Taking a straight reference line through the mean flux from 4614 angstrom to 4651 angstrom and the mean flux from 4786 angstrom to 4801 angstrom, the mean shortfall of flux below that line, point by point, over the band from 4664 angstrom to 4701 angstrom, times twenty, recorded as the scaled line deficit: 0.2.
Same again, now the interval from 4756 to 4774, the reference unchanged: 0.4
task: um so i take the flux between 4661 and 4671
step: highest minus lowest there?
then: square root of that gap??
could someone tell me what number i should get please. 0.35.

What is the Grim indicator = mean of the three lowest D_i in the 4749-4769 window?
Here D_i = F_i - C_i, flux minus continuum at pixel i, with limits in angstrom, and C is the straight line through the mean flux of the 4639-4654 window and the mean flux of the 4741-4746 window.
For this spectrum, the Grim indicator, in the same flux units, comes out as -0.08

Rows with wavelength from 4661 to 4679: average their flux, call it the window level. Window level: 0.50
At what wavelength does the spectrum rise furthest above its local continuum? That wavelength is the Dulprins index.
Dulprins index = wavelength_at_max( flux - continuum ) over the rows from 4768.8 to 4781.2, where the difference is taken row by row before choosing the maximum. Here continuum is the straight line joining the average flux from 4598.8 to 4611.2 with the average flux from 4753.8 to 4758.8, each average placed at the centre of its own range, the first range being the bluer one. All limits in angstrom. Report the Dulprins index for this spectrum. 4770.0 angstrom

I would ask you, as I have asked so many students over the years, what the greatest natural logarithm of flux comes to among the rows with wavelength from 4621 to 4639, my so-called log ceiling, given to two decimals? -0.60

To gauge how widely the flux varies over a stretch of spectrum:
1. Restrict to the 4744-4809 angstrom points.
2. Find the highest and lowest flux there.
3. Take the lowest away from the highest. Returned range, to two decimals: 0.11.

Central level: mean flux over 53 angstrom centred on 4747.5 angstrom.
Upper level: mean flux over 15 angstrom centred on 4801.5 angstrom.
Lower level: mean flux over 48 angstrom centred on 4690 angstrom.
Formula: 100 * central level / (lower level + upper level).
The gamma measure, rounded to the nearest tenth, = 49.8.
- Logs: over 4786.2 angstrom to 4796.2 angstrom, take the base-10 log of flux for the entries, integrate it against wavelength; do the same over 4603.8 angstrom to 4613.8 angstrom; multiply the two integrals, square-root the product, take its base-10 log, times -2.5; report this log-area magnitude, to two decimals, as -1.13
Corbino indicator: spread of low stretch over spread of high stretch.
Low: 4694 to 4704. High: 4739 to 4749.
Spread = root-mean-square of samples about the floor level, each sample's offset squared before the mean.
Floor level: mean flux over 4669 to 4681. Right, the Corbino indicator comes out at 1.9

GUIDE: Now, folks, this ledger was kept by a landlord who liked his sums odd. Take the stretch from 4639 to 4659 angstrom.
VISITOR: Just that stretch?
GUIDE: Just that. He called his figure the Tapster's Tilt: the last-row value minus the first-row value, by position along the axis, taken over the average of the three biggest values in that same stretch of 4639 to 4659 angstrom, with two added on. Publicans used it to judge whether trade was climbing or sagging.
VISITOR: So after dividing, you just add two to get 2.03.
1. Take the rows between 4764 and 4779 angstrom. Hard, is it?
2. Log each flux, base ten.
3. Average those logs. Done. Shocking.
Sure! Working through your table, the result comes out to -0.309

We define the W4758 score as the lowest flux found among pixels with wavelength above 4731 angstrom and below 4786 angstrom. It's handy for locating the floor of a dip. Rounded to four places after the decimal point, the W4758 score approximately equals 0.4498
